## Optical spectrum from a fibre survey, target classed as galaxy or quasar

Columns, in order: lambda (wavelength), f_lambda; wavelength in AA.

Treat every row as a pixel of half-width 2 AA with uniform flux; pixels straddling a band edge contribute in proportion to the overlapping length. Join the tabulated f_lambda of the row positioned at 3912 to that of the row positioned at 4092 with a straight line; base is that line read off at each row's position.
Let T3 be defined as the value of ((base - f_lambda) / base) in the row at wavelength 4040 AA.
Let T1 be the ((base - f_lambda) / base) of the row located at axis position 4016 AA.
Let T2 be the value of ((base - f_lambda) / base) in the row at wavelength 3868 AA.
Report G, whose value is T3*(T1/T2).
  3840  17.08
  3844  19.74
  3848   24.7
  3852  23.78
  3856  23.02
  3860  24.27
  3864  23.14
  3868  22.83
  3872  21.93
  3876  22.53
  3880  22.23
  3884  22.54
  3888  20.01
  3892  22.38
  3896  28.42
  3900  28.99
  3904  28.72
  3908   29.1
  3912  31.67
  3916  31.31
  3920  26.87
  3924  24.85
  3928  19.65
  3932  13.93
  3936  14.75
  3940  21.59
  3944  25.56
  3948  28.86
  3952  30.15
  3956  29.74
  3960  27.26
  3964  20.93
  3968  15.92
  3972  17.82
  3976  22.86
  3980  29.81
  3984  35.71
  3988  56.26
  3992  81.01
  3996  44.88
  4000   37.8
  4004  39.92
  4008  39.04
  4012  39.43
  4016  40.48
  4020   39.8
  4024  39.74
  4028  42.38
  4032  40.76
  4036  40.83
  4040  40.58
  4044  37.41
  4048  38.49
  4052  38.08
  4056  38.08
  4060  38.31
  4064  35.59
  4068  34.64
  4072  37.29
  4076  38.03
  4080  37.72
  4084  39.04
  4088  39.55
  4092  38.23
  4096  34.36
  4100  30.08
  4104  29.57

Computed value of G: 0.07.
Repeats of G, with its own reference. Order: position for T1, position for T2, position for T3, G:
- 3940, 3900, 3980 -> 0.60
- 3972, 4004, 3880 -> -0.92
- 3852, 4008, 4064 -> -0.08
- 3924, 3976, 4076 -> -0.01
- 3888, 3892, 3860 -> 0.23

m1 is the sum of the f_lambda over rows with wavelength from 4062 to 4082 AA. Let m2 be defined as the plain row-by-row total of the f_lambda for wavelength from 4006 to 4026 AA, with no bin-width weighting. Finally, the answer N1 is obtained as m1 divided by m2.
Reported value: 0.92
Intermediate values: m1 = 183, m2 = 198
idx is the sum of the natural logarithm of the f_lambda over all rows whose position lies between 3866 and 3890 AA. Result 18.5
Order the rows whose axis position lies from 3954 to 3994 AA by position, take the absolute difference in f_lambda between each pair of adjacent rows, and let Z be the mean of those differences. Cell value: 8.8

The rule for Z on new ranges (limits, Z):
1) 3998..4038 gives 1.1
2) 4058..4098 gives 1.6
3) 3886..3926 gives 2.1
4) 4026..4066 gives 1.1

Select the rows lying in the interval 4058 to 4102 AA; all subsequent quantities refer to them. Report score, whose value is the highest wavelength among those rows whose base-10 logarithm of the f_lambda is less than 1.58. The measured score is 4100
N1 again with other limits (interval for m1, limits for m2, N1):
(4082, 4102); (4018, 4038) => 0.89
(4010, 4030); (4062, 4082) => 1.10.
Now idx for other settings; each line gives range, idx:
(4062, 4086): 21.7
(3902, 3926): 20.1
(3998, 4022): 22.0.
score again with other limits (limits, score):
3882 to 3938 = 3936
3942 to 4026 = 4000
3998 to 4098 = 4096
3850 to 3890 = 3888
